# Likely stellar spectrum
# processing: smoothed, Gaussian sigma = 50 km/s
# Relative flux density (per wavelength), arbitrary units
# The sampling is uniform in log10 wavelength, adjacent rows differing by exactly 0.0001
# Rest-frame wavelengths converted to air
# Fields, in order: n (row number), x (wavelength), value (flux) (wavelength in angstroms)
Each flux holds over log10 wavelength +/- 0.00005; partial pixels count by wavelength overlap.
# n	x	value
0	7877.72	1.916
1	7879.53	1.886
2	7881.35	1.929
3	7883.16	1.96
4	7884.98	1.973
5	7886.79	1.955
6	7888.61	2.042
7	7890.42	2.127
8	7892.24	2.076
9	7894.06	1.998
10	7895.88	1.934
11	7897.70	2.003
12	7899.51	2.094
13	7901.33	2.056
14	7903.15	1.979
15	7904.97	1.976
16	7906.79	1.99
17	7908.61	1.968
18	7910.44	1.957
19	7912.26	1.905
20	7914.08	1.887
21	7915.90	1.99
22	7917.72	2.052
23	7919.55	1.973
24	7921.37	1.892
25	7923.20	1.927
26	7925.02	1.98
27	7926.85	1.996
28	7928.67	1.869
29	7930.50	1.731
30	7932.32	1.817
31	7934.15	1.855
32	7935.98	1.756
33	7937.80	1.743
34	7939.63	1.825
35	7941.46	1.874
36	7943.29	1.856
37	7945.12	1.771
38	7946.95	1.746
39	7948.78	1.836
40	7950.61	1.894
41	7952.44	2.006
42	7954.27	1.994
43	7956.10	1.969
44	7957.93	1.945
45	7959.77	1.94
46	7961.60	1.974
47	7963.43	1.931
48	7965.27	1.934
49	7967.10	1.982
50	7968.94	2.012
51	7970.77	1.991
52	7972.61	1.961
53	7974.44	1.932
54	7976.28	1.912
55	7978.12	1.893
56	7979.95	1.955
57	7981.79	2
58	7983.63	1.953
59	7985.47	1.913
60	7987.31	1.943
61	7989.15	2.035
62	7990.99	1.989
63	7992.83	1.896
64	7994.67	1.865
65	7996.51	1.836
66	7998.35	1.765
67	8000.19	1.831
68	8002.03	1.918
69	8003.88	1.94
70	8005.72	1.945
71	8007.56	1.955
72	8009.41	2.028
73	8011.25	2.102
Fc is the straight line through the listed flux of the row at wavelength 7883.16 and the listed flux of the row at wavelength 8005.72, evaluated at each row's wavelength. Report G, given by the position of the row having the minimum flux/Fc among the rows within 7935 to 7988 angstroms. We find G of 7937.80 angstroms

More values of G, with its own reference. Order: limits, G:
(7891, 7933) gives 7930.50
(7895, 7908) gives 7895.88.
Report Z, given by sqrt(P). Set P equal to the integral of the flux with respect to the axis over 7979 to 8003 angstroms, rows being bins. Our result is 6.8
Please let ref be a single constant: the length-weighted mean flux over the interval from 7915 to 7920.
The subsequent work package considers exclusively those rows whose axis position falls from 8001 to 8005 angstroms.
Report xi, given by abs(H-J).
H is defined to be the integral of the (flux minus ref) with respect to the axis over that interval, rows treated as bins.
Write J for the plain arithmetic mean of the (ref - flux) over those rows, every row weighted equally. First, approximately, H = -0.32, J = 0.077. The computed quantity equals 0.39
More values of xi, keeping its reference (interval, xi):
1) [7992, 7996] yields 0.65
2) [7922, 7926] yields 0.28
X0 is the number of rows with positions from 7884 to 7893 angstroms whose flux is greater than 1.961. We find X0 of 4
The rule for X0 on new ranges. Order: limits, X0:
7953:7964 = 3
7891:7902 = 5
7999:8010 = 1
